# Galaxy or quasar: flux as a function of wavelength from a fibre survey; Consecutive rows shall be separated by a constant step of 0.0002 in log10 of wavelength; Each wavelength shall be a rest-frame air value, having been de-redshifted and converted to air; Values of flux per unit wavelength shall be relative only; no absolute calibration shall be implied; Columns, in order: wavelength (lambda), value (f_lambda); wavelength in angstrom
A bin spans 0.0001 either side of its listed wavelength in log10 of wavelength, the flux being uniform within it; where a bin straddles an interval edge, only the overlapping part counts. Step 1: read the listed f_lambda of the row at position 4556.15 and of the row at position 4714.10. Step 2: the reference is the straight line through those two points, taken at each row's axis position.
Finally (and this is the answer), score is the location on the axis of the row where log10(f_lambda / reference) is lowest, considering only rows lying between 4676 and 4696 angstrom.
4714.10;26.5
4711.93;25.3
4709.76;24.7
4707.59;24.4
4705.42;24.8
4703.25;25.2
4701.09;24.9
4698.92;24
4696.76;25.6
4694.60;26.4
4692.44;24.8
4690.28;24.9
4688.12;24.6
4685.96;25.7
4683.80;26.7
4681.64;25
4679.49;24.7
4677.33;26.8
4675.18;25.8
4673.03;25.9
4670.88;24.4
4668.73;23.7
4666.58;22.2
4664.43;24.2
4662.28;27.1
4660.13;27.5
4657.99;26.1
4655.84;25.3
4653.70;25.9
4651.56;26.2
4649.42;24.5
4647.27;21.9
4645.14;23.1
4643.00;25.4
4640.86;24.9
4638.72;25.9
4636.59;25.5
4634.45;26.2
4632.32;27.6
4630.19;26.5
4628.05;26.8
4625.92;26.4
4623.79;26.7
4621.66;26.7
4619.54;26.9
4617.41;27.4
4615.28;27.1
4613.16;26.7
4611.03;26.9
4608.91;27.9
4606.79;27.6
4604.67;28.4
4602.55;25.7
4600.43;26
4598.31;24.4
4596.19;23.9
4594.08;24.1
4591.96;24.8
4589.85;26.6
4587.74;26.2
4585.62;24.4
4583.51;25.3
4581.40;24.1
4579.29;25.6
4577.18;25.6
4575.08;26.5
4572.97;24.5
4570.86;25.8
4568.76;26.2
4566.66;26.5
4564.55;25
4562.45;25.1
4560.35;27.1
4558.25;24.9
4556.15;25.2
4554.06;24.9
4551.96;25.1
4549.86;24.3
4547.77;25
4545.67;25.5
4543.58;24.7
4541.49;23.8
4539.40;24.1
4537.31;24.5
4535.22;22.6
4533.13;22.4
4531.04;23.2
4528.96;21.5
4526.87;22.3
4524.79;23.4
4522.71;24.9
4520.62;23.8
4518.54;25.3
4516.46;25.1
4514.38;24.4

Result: 4688.12 angstrom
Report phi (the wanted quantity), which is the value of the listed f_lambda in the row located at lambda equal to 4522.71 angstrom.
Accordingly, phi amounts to 24.9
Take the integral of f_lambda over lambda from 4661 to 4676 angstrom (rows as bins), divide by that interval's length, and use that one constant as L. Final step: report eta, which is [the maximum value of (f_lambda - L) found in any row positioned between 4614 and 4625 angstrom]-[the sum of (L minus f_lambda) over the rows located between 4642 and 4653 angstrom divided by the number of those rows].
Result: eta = 2.1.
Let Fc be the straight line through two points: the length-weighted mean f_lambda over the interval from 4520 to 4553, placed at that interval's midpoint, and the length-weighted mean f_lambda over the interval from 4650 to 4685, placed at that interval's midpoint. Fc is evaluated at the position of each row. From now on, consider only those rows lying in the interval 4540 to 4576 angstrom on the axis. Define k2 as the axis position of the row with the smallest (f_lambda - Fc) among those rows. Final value 4541.49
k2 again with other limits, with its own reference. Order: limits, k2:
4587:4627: 4596.19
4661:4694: 4666.58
